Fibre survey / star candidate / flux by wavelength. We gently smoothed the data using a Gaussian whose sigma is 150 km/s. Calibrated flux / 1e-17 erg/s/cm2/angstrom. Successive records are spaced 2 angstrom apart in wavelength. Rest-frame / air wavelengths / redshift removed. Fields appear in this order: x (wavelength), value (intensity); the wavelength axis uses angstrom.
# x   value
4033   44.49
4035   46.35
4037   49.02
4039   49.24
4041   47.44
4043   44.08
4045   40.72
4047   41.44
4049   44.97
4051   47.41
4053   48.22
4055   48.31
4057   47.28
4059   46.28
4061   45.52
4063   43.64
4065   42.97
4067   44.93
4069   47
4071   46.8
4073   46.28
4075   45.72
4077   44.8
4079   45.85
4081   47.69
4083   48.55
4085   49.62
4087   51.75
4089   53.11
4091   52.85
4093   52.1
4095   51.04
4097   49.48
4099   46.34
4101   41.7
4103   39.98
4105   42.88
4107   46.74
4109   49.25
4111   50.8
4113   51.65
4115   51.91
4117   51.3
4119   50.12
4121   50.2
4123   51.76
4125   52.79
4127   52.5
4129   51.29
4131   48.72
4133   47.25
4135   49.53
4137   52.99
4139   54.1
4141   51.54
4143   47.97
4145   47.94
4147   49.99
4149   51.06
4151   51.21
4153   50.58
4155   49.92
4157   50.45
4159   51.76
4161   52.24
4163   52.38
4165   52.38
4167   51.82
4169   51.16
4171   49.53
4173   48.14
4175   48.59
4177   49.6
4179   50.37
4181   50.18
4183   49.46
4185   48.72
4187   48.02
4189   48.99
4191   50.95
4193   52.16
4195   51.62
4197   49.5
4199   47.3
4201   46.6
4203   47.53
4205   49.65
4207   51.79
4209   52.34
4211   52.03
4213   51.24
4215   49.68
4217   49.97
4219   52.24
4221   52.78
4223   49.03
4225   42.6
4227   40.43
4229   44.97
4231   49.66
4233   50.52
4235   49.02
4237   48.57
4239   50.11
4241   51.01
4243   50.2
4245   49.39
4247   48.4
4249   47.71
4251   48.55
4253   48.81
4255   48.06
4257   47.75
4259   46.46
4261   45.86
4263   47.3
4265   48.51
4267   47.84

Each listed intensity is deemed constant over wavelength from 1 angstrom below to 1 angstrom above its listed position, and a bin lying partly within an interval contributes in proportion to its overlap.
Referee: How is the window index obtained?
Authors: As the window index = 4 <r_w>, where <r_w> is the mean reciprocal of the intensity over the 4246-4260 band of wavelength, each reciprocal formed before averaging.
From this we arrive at 0.083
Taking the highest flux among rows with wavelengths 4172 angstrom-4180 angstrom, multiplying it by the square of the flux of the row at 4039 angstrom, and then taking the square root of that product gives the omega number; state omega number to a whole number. 349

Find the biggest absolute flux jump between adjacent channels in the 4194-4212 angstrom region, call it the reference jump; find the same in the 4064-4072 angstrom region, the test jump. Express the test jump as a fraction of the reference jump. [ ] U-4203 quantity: 0.9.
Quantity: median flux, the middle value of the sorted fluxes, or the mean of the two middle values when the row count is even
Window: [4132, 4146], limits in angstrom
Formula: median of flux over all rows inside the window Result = 49.5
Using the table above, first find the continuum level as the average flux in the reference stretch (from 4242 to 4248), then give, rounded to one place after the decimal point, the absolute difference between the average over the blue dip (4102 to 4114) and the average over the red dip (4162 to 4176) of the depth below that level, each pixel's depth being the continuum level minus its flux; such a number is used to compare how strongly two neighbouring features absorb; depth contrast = 3.7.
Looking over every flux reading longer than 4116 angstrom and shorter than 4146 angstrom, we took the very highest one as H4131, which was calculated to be 54.1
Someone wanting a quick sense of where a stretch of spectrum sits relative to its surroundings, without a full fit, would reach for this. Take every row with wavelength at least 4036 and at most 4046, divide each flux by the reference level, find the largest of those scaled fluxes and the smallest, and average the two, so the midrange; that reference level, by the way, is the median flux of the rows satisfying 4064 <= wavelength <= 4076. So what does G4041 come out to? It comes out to 0.98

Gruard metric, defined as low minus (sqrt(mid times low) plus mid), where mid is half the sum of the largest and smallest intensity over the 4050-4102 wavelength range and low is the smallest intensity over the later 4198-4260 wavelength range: -51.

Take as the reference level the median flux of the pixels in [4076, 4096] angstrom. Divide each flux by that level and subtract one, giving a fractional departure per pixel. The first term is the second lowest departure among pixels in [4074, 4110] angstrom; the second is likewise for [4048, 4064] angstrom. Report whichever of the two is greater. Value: -0.11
